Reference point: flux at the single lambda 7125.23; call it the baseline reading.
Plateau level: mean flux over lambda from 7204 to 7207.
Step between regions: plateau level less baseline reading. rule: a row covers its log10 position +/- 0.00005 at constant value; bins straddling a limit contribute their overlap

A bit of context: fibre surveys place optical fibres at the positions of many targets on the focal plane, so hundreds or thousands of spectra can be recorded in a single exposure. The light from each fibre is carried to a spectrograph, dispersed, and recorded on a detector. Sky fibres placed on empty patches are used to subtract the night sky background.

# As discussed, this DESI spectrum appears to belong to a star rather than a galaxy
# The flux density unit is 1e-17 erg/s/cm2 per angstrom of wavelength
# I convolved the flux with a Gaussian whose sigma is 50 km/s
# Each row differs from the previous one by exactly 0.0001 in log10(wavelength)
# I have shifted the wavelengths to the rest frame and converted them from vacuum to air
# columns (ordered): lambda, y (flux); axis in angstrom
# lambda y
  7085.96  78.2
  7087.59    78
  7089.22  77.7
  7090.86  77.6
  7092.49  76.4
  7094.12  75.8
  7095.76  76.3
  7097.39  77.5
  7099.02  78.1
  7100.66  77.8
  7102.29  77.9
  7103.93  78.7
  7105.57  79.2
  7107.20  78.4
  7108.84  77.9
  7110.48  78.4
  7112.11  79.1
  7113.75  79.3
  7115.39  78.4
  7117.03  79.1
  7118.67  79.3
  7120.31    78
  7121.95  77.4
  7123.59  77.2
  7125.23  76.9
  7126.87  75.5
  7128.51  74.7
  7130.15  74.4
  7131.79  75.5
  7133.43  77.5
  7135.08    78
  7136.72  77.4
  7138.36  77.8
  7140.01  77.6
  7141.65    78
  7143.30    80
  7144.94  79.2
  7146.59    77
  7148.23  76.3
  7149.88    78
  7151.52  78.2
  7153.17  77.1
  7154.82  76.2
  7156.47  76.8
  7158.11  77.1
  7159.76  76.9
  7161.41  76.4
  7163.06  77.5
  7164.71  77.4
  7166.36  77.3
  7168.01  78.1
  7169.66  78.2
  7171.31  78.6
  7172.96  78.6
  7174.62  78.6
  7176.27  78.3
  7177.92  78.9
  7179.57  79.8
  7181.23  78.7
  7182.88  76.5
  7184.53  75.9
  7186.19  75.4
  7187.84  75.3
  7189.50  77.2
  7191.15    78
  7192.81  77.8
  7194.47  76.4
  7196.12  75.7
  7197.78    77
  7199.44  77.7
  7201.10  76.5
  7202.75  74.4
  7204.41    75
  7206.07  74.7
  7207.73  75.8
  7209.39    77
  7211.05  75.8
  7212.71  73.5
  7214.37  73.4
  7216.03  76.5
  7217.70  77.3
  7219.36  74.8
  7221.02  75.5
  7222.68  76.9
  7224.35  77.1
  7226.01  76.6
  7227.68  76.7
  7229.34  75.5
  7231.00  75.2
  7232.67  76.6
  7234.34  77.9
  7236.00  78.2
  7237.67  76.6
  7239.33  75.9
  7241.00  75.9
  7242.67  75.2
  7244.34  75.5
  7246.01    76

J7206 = -2.1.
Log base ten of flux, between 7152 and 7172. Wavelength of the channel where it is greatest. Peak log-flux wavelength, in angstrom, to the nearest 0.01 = 7171.31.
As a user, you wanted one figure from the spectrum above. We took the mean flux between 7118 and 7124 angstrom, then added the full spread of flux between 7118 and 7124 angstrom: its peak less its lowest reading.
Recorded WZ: 80.1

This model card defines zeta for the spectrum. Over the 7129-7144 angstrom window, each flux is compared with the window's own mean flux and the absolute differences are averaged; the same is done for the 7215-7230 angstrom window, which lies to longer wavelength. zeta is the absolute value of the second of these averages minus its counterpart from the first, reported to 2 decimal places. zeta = 0.37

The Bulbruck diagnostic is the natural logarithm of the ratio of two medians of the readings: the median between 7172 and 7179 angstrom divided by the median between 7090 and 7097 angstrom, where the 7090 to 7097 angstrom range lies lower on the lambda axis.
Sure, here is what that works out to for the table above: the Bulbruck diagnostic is 0.029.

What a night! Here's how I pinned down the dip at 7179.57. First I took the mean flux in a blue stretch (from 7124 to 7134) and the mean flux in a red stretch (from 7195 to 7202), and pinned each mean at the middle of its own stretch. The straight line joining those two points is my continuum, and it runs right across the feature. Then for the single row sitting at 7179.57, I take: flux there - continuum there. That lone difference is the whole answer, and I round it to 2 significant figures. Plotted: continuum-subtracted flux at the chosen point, 3.3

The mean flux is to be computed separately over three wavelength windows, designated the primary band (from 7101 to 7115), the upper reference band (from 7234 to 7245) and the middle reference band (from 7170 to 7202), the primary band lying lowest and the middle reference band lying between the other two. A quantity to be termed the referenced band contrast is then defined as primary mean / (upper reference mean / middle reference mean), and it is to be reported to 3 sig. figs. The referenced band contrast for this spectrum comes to 79.6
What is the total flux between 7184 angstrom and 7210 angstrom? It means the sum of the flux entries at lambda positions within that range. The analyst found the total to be 1220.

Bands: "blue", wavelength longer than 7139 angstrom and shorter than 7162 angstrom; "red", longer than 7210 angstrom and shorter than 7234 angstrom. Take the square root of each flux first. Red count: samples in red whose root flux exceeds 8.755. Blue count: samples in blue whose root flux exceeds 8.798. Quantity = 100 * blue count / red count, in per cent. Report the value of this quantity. 150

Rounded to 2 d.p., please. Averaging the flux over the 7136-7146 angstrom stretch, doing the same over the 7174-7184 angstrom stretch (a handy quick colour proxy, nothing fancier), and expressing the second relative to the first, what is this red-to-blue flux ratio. 1.00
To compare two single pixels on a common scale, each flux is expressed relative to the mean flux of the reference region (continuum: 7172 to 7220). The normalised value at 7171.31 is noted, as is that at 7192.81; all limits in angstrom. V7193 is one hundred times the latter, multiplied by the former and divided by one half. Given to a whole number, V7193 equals 209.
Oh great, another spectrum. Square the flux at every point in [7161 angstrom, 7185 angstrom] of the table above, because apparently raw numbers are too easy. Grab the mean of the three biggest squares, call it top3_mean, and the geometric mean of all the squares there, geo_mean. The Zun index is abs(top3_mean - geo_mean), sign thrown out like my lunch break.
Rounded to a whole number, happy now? 192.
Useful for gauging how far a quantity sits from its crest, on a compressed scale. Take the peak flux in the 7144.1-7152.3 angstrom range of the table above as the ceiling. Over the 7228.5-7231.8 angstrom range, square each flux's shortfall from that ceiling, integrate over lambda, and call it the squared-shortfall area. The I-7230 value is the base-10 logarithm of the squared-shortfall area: 1.7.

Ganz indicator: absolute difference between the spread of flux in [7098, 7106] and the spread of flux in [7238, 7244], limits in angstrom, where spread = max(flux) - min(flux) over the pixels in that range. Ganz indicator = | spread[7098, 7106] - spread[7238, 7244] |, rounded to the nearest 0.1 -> 0.7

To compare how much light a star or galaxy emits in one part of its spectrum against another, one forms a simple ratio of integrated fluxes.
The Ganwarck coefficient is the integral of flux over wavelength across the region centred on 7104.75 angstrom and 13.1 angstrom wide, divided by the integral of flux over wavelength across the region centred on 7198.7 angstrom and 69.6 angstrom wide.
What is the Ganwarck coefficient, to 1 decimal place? 0.2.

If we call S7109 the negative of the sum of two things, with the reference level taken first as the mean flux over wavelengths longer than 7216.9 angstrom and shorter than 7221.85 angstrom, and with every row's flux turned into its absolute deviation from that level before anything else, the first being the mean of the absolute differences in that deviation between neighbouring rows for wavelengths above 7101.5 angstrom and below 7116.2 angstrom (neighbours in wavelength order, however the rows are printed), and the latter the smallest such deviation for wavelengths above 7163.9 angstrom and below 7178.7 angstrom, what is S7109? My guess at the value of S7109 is -2.0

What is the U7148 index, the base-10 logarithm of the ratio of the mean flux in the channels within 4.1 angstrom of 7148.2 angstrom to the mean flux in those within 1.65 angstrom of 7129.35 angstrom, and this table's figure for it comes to 0.018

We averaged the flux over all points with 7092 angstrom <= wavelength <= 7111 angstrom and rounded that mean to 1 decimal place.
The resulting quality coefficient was 77.7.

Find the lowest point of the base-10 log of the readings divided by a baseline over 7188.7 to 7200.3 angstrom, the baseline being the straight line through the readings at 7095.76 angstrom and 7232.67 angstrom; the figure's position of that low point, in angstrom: 7196.12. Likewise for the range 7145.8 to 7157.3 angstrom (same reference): 7154.82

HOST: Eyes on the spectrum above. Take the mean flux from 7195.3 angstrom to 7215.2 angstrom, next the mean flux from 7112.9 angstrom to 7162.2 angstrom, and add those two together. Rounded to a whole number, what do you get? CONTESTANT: 153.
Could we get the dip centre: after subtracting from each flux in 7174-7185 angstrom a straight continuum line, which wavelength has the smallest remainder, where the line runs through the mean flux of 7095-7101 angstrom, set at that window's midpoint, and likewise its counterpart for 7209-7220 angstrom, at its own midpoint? 7184.53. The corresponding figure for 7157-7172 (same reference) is 7161.41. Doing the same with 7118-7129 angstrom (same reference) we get 7128.51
